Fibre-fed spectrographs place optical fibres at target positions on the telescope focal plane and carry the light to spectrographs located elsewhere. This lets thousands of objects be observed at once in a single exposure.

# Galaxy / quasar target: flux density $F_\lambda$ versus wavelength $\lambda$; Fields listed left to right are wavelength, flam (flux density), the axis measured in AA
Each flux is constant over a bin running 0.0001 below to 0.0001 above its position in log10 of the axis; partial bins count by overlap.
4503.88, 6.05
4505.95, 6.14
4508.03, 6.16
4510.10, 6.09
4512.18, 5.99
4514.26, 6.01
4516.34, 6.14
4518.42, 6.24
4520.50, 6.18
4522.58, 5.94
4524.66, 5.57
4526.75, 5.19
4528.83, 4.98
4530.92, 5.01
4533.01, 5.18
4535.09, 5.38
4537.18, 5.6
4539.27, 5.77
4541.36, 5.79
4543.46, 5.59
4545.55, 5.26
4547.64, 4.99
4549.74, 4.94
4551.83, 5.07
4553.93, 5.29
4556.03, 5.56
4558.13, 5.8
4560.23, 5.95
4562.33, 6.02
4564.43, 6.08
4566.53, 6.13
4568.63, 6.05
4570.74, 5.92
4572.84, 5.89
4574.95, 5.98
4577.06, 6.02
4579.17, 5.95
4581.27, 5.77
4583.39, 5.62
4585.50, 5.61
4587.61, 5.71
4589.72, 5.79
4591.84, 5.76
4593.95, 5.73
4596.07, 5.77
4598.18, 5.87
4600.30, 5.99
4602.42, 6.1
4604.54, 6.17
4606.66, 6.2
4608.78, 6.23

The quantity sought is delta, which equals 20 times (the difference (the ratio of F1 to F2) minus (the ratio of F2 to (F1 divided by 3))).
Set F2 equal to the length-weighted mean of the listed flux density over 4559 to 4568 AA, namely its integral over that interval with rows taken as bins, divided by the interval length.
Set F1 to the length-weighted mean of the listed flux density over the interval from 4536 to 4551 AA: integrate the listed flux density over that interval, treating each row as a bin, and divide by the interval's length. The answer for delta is -49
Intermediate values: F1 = 5.4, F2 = 6.05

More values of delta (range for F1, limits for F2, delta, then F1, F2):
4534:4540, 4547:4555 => -33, 5.6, 5.07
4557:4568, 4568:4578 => -40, 6.0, 5.96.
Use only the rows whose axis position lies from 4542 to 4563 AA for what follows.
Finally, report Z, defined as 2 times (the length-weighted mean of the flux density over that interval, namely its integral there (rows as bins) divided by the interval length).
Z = 10.9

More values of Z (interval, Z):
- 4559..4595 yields 11.8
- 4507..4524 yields 12.2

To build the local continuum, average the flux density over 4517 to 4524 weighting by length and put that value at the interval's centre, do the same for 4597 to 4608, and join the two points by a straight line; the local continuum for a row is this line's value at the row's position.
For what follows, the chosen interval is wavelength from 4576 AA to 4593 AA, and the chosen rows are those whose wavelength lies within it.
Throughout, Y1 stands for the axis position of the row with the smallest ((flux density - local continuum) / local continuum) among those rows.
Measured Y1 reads 4585.50 AA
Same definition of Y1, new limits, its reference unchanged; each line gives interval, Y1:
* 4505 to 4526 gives 4524.66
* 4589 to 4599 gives 4593.95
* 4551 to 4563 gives 4551.83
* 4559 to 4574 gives 4572.84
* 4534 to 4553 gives 4549.74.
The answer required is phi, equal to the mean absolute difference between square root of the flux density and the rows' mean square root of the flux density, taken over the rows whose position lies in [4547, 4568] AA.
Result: 0.088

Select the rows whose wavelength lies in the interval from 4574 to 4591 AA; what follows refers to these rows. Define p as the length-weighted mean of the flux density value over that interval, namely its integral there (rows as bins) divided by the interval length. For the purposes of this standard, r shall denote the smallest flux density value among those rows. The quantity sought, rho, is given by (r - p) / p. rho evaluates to -0.03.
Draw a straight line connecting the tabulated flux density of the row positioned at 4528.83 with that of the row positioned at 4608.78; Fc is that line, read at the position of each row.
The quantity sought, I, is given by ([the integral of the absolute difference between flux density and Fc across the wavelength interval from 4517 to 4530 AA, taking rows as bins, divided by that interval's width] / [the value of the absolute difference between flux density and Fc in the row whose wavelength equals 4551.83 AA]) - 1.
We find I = 1.9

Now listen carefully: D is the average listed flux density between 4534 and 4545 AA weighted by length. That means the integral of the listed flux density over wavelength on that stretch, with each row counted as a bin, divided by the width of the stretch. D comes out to 5.61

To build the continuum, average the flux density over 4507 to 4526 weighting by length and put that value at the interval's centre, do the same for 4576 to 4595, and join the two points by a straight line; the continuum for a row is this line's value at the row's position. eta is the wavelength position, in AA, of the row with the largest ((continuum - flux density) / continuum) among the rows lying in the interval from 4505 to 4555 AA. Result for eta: 4528.83 AA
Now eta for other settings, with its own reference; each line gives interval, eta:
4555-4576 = 4556.03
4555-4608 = 4556.03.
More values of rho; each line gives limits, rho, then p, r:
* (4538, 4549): -0.09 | 5.46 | 4.99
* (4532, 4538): -0.04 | 5.39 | 5.18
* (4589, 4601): -0.01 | 5.81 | 5.73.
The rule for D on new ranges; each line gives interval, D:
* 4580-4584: 5.72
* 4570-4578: 5.95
